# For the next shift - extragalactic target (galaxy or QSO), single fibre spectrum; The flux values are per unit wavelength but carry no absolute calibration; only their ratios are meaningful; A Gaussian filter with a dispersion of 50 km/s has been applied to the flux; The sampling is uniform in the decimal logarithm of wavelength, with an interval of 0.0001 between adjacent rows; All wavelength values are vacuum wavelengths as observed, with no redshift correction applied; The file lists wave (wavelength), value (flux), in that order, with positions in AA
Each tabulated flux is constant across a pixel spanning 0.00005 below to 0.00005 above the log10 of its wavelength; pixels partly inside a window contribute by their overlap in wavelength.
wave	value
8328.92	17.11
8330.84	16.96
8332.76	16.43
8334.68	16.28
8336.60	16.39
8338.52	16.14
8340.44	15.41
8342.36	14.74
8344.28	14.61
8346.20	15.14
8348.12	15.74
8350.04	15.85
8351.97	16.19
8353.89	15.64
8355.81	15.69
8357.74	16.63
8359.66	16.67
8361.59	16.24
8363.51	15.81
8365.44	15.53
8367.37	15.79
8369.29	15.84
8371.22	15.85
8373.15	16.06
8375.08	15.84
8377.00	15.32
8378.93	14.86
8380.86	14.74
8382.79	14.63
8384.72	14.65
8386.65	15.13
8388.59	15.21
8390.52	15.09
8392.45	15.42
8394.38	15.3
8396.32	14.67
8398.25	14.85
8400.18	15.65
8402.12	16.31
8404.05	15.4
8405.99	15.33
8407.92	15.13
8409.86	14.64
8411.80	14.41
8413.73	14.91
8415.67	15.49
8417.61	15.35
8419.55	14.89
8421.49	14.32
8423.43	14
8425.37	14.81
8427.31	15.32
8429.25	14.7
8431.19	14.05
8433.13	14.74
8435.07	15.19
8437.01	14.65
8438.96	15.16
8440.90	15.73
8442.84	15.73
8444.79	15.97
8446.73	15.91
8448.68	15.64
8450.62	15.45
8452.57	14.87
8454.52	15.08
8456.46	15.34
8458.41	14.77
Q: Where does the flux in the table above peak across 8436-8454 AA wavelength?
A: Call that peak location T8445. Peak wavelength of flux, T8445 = 8444.79 AA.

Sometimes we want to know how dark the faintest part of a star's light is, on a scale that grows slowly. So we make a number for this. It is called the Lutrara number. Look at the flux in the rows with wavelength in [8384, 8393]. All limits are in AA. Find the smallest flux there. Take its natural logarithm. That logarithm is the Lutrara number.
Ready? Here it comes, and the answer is 2.68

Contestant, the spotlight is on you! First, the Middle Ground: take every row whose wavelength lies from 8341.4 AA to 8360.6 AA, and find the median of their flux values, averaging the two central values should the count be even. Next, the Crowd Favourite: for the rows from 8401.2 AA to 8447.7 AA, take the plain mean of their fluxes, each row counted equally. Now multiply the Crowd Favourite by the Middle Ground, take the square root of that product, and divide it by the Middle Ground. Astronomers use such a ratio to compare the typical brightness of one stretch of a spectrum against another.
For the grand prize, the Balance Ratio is 0.98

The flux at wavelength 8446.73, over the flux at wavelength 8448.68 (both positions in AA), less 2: -0.98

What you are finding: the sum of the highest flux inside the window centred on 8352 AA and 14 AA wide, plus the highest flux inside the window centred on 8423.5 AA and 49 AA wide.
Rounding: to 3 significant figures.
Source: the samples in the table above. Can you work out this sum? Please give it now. 32.9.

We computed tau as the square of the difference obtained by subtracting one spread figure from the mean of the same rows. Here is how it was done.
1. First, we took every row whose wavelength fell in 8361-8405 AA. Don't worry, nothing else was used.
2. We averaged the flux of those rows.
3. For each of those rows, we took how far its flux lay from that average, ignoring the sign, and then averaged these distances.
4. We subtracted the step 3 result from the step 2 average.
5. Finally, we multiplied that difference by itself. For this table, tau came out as 224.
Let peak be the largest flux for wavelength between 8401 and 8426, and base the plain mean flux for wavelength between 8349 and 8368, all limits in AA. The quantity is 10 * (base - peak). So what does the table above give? -3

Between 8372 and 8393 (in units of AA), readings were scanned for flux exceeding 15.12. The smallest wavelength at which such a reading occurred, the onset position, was 8373.15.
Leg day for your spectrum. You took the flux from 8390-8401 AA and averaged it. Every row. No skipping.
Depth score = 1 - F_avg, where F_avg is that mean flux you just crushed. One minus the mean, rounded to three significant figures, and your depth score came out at -14.2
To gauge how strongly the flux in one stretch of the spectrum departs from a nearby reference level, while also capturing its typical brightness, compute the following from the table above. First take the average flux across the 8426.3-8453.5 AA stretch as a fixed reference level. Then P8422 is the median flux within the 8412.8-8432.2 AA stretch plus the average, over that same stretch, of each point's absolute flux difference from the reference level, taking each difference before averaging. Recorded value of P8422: 15.4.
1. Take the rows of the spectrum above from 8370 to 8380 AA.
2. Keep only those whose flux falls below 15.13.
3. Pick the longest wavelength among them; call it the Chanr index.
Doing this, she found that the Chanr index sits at 8378.93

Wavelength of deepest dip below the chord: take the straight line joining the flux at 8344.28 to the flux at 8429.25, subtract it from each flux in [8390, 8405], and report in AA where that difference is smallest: 8396.32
